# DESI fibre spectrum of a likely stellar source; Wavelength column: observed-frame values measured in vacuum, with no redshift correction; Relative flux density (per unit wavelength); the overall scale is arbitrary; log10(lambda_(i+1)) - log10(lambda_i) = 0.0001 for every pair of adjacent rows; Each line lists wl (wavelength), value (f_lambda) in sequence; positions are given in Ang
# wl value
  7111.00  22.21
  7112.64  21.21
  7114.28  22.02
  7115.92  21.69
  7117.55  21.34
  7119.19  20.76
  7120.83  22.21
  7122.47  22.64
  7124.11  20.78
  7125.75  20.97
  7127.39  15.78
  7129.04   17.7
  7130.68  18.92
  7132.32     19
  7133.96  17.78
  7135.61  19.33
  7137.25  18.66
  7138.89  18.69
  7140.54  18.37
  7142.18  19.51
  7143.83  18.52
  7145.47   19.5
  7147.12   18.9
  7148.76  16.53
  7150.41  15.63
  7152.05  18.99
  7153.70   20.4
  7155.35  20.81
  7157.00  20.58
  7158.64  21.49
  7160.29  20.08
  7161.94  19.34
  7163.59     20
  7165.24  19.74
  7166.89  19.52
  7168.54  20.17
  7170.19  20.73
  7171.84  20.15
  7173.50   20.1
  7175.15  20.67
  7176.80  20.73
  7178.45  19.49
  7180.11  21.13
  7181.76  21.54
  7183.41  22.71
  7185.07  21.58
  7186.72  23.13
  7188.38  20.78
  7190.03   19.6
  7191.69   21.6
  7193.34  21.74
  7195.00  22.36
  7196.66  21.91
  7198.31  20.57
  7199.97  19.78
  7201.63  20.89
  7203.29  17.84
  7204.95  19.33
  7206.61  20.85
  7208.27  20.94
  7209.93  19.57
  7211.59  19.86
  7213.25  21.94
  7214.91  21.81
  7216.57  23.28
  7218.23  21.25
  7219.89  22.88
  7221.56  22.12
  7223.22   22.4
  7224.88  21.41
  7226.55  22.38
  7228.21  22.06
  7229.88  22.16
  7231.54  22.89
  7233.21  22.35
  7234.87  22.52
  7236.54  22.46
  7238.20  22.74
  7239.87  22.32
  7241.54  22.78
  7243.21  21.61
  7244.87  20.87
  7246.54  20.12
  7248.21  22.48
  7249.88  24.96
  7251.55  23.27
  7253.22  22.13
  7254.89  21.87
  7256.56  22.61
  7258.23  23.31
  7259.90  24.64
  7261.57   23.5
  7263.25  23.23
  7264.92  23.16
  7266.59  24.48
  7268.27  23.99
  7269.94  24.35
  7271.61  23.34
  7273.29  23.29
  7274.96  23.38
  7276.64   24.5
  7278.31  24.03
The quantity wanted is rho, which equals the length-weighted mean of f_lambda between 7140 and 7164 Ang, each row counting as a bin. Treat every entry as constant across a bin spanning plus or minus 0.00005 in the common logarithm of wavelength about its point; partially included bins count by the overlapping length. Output 19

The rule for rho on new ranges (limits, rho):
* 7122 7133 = 19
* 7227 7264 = 23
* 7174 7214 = 21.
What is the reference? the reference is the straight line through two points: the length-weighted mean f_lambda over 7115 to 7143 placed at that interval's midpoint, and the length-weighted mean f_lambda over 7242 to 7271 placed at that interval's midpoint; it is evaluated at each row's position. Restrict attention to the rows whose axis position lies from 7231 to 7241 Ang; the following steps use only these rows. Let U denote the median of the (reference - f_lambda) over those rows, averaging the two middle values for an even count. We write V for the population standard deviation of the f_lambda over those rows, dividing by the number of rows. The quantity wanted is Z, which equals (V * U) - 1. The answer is -1.0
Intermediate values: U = 0.0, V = 0.2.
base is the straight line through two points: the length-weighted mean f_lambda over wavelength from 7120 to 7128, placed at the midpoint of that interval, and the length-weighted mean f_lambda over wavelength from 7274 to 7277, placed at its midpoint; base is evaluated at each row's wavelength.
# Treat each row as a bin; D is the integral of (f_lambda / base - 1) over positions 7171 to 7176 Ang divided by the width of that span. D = -0.06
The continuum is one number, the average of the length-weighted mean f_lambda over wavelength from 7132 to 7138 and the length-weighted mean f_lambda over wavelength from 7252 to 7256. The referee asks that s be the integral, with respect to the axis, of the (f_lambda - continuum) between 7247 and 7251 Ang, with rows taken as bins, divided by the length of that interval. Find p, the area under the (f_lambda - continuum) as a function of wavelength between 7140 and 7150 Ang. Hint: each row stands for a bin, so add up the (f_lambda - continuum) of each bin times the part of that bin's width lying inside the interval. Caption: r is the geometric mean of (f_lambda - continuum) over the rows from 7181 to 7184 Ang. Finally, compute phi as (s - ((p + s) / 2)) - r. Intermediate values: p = -20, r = 1.6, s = 2.9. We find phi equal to 10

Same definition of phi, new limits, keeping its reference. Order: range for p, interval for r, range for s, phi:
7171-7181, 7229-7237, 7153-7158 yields -2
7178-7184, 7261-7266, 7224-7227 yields -5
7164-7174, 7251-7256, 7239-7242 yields 1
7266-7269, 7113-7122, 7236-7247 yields -6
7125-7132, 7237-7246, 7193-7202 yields 6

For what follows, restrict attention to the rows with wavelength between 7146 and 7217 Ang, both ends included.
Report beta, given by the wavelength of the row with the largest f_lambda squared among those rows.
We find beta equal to 7216.57 Ang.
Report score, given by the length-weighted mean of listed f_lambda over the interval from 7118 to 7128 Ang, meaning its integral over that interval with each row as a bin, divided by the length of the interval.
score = 20.7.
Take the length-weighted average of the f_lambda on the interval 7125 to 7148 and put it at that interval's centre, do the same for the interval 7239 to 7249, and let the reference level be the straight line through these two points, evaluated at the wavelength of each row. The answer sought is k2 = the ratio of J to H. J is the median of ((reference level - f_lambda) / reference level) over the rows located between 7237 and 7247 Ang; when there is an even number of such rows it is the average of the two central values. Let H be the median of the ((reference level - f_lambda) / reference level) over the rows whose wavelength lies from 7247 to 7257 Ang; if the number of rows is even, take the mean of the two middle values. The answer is 0.56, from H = -0.03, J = -0.02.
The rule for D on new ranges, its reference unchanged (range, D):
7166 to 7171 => -0.07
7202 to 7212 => -0.12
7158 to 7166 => -0.06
